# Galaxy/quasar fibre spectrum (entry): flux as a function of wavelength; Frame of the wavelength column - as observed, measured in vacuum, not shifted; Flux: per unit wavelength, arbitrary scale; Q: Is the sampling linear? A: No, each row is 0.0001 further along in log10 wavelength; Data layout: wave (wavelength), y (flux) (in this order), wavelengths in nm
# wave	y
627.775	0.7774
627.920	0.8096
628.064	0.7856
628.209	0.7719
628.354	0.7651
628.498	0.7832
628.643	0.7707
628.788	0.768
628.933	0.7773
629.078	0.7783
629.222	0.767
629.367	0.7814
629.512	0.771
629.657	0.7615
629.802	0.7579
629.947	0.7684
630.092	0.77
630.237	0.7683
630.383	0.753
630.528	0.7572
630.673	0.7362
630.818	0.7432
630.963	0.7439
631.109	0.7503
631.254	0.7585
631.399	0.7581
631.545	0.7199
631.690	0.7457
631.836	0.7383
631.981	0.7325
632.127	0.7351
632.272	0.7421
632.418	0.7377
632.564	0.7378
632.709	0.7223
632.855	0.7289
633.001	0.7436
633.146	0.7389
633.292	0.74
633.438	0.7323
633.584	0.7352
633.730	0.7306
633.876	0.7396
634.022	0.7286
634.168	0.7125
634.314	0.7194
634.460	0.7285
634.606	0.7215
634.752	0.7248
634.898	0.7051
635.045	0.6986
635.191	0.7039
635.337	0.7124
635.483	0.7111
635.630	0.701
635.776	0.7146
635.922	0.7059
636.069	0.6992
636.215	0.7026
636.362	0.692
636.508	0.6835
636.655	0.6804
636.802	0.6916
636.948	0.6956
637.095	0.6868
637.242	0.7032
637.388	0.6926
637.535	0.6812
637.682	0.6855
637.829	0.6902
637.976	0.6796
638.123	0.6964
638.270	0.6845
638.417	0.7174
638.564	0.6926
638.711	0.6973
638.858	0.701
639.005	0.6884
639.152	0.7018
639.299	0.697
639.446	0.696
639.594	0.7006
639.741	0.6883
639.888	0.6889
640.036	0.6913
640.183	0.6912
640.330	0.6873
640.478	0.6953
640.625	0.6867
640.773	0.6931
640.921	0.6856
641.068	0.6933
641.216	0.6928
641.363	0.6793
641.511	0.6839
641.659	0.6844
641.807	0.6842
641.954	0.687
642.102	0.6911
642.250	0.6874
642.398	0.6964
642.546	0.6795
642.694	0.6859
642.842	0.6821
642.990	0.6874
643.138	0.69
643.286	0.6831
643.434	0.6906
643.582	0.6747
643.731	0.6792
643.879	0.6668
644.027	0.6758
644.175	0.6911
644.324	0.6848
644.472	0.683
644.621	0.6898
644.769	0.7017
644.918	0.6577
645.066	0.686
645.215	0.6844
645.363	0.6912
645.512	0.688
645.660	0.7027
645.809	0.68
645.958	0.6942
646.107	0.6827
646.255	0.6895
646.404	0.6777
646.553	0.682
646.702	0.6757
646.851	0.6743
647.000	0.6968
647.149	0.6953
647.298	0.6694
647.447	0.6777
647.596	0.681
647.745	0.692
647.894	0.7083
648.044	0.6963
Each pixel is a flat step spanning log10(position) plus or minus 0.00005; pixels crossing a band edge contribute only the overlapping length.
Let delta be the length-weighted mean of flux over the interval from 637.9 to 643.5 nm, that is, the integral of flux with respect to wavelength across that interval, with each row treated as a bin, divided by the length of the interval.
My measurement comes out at 0.691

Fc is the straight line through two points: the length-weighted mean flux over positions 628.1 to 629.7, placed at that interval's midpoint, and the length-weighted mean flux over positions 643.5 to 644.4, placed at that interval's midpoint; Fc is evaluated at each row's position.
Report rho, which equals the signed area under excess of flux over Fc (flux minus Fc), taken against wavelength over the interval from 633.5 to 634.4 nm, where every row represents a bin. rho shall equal -0.01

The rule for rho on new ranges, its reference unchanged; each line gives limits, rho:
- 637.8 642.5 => -0.05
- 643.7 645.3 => 0.01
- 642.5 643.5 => 0.00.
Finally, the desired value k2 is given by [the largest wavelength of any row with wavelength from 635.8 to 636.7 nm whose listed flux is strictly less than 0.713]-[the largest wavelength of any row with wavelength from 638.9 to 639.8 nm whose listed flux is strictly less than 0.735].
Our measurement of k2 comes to -3.09 nm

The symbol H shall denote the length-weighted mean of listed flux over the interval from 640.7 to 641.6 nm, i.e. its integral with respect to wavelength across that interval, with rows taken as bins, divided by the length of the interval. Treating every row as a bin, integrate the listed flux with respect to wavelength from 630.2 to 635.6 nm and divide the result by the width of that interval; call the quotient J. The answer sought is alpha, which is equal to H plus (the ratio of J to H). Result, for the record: 1.753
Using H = 0.688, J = 0.733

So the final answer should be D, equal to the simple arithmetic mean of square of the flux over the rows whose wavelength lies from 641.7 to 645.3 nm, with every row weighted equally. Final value 0.468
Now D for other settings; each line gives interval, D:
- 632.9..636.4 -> 0.516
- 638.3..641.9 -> 0.479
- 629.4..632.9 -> 0.559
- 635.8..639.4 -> 0.481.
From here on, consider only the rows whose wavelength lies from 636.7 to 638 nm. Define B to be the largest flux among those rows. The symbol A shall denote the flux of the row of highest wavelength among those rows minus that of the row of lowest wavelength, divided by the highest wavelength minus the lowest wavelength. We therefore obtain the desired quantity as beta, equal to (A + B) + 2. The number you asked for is 2.69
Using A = -0.010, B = 0.7032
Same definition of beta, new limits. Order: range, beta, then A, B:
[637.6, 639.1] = 2.72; 0.002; 0.7174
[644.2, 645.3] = 2.70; 0.000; 0.7017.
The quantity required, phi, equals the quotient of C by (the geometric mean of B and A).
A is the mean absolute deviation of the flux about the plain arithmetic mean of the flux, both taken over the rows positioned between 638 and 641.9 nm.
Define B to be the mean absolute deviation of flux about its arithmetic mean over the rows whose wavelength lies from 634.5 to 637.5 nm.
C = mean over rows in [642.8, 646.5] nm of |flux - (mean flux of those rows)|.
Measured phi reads 0.96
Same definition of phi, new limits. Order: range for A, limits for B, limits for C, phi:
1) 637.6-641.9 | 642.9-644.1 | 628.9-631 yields 1.76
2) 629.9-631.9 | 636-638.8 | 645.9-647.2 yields 0.86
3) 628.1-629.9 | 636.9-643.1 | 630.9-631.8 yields 1.61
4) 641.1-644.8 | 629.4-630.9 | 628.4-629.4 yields 0.80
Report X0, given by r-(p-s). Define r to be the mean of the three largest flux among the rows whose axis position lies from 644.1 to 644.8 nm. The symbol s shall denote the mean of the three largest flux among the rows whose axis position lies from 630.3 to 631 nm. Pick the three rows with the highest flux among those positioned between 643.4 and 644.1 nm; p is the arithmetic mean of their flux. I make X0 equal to 0.764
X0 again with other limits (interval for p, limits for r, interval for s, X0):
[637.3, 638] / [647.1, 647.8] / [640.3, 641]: 0.692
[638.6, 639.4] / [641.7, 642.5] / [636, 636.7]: 0.690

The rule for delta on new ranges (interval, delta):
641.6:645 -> 0.684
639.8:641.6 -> 0.689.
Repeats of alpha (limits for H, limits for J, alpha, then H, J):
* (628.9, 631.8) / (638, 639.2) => 1.677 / 0.758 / 0.697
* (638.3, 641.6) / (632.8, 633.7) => 1.755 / 0.693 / 0.736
